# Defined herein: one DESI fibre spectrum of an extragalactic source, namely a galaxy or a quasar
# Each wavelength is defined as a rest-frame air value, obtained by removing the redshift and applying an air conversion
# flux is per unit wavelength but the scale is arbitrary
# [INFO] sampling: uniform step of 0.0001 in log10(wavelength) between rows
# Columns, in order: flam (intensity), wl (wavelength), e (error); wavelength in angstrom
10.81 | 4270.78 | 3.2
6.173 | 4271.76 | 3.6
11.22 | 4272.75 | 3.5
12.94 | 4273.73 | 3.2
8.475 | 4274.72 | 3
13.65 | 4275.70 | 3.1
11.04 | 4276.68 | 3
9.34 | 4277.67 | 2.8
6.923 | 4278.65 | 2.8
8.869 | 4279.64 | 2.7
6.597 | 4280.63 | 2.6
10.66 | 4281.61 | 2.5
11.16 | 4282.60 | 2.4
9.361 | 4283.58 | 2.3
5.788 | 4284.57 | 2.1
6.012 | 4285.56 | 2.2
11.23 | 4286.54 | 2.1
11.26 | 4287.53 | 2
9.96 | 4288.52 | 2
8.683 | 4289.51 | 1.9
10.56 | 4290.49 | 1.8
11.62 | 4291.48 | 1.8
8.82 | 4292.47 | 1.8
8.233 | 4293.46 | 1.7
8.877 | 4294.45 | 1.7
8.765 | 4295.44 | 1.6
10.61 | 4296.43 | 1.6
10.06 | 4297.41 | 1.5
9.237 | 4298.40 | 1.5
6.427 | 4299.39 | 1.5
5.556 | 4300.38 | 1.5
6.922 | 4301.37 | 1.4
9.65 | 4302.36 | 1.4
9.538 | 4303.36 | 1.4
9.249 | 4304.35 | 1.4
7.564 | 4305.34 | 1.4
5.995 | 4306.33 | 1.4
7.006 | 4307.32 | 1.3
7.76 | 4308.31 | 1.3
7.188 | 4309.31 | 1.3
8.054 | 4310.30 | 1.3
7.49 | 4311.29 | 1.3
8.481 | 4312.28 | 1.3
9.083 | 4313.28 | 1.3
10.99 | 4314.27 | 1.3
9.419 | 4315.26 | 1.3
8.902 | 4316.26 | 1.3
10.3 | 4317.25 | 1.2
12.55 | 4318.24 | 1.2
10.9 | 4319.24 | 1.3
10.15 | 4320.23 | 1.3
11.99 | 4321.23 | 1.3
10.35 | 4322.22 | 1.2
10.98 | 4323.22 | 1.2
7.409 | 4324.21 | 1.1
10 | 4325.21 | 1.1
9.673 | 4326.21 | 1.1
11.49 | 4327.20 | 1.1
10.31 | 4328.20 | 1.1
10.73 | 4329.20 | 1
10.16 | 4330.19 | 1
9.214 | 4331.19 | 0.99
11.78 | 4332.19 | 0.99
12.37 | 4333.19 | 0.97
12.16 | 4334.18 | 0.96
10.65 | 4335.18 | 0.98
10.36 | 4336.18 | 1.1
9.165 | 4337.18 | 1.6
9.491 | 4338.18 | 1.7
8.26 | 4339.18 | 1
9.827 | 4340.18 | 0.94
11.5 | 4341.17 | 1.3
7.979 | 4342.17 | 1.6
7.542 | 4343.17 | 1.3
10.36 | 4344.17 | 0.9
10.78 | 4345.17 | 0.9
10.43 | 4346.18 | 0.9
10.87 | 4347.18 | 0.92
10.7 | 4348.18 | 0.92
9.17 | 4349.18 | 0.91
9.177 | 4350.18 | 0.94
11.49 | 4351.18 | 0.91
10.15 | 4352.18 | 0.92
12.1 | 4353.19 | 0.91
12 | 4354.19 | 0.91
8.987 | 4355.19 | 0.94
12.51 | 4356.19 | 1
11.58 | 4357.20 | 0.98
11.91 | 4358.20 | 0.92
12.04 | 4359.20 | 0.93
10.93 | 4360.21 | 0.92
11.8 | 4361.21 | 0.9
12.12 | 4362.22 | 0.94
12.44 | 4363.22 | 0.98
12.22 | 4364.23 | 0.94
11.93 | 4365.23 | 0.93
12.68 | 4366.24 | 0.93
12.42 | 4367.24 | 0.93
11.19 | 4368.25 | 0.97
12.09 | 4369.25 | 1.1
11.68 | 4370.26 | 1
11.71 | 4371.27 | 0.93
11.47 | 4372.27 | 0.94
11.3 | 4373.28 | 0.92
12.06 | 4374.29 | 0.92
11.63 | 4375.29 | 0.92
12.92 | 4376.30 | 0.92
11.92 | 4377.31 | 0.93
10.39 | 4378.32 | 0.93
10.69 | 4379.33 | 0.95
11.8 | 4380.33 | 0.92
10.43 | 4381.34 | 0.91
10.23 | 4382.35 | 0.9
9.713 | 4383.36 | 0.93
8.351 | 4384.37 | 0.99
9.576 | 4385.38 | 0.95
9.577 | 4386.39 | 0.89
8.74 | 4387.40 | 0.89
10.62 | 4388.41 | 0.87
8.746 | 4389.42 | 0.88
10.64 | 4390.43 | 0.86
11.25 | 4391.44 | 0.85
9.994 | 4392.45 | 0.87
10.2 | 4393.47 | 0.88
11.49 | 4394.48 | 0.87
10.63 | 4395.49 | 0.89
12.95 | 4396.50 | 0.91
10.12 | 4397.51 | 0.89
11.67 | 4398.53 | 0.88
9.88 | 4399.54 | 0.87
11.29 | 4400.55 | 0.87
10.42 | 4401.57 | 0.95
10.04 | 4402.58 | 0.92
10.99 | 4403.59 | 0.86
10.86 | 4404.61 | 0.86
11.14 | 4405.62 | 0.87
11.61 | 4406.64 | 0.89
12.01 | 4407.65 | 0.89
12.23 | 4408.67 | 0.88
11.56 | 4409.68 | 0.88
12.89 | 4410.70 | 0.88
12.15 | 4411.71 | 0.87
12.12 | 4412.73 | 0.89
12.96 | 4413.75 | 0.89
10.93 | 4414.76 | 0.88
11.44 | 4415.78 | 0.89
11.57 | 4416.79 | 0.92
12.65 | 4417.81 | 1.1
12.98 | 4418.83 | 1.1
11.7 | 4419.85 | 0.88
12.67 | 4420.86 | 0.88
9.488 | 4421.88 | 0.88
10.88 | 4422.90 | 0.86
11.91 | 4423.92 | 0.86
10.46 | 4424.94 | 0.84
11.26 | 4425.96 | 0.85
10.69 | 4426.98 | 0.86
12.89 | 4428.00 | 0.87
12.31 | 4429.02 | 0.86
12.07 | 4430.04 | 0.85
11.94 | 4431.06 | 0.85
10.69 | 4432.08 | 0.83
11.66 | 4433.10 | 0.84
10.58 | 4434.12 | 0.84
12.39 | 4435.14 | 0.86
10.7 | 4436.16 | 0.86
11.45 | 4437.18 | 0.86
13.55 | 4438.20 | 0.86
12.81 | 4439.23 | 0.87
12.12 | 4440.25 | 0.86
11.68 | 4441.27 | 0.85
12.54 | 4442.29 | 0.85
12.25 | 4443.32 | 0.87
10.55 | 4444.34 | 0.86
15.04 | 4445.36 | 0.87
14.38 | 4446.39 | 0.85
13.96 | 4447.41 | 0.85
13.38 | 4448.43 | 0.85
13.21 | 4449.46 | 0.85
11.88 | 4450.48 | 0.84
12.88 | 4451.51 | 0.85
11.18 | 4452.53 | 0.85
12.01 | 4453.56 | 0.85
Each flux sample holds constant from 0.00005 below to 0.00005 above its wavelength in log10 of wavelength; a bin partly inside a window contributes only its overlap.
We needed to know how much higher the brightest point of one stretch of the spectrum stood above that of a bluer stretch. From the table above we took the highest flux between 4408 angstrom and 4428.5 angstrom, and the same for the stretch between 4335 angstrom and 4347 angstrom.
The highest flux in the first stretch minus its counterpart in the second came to 1.5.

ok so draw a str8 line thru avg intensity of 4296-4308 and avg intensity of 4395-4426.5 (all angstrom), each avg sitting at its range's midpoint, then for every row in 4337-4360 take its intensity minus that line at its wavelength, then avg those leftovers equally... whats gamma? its 0.8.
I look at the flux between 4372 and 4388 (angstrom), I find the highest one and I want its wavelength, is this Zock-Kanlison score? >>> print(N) 4376.30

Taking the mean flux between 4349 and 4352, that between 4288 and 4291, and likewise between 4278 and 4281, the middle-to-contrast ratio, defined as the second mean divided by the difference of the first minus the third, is 3.9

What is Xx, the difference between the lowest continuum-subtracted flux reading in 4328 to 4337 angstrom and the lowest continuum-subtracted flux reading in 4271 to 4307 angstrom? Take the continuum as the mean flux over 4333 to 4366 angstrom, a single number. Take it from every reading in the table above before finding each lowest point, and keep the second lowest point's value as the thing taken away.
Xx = 4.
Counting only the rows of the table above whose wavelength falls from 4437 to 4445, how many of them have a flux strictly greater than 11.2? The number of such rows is 7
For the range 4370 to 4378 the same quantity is 8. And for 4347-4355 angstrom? 3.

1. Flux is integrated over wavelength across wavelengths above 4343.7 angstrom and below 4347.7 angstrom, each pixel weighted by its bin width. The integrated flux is 42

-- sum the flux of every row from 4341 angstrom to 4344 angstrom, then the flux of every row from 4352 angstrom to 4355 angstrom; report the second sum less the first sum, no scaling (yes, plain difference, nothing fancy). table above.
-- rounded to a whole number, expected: 7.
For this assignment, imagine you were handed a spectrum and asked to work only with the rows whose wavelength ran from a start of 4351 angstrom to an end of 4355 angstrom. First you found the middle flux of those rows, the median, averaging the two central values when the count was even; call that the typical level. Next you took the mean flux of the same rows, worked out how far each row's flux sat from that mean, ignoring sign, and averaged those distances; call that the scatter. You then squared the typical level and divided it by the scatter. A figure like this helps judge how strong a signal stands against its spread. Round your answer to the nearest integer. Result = 215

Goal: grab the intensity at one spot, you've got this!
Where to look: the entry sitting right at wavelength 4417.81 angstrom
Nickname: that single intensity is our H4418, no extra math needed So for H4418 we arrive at 12.65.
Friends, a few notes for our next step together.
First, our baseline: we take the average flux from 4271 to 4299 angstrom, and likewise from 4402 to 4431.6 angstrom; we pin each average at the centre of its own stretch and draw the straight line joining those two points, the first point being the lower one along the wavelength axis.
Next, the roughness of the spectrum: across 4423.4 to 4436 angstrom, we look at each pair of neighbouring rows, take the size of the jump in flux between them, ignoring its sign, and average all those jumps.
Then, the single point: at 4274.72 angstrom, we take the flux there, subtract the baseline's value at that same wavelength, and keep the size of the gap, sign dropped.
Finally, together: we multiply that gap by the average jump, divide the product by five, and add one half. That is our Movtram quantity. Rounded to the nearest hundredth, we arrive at 0.67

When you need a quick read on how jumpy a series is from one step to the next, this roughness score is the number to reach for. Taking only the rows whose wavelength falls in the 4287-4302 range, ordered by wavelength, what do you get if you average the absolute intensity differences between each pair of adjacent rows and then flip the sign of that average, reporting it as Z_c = -1.28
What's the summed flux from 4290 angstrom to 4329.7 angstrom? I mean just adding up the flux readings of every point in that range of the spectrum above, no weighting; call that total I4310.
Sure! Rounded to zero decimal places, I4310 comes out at 369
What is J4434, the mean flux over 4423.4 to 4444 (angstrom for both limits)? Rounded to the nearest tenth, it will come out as 11.8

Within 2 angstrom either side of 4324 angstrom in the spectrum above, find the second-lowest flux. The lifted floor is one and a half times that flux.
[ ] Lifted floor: 15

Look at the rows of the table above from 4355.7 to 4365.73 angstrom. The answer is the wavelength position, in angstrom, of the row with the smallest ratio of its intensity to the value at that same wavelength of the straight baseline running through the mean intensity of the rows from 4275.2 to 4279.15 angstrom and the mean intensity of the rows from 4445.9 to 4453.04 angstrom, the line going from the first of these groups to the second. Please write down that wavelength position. 4360.21 angstrom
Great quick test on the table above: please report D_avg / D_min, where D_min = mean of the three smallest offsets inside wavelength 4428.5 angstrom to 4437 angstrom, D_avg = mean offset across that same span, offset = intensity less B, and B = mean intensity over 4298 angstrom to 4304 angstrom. 1.3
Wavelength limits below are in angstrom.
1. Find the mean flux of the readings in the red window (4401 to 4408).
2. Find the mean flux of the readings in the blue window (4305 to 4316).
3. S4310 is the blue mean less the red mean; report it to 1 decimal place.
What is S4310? -2.9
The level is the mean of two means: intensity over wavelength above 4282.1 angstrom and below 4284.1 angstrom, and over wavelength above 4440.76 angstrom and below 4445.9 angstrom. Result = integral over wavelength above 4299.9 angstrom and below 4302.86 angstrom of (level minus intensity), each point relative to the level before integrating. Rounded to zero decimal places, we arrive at 12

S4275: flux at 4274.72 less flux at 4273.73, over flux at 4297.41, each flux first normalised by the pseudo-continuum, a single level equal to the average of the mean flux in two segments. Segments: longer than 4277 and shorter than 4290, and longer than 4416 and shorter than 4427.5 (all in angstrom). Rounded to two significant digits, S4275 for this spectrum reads -0.44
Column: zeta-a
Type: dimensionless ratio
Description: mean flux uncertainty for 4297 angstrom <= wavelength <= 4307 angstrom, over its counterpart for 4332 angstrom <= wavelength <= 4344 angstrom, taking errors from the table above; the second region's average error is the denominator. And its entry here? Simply 1.20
